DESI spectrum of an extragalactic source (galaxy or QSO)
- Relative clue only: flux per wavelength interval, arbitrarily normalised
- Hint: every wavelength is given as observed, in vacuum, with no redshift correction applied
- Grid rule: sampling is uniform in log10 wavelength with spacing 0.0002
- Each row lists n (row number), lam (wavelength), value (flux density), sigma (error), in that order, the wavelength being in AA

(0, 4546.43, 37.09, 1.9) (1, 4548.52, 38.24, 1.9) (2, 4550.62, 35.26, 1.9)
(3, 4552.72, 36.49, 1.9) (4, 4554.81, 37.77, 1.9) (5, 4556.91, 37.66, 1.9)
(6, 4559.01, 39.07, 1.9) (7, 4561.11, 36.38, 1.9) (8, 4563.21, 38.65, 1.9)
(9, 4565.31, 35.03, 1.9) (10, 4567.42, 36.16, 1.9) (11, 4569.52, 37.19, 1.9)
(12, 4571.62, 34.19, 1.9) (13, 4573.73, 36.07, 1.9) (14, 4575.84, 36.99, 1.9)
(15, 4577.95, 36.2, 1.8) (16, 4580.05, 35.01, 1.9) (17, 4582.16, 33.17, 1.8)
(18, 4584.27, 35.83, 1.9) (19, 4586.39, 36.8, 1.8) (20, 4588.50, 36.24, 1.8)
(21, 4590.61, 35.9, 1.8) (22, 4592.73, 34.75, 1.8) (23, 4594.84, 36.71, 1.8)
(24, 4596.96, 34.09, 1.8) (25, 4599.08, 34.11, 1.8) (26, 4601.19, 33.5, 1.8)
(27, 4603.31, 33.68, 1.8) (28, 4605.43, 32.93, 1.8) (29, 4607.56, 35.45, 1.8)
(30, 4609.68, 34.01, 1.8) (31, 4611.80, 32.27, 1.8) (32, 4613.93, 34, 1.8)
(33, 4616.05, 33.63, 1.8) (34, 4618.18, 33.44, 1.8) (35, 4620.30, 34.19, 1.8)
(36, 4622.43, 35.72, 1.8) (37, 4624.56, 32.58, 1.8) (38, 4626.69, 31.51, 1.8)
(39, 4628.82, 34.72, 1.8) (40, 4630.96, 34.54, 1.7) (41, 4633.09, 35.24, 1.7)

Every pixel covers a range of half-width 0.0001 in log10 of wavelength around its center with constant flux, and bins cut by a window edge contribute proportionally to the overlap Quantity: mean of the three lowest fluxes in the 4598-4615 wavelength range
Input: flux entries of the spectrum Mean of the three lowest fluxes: 32.9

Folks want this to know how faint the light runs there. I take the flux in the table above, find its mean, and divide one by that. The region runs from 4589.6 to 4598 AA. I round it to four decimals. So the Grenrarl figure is 0.0283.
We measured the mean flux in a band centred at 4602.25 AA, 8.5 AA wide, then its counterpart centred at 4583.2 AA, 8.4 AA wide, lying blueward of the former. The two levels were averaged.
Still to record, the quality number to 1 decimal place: 34.4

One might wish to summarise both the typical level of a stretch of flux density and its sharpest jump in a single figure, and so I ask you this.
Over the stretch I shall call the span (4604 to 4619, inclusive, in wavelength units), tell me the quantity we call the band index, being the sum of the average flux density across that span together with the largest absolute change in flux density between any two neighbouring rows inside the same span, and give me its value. 36.2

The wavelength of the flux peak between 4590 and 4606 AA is 4594.84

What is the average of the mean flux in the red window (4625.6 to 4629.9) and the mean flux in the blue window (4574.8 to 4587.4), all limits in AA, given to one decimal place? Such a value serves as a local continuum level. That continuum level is 34.4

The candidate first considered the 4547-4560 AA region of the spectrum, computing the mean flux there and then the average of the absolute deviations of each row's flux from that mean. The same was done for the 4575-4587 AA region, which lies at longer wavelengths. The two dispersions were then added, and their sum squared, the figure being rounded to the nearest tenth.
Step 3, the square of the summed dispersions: 4.3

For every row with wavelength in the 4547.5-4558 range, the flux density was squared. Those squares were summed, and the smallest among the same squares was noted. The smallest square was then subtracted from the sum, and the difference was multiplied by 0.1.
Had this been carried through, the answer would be 564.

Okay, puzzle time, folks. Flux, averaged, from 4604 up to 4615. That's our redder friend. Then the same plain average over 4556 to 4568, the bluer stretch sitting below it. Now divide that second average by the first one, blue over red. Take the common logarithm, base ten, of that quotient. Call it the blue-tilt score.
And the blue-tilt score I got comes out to 0.042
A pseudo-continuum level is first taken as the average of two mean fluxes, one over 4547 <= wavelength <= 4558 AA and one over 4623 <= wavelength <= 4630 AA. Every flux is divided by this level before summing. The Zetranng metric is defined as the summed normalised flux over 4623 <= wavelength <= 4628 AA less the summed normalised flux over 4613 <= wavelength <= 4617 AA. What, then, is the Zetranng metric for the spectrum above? -0.10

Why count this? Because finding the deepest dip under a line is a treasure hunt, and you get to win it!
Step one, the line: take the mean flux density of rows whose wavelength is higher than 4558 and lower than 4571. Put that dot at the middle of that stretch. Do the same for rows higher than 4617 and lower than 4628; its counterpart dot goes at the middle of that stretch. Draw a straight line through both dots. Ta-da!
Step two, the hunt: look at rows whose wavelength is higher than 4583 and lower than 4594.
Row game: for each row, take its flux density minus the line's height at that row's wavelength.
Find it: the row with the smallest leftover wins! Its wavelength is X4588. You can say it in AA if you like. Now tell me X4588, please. 4592.73 AA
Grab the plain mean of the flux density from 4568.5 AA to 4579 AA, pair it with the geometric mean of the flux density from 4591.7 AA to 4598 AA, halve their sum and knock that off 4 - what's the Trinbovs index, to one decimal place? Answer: -31.6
